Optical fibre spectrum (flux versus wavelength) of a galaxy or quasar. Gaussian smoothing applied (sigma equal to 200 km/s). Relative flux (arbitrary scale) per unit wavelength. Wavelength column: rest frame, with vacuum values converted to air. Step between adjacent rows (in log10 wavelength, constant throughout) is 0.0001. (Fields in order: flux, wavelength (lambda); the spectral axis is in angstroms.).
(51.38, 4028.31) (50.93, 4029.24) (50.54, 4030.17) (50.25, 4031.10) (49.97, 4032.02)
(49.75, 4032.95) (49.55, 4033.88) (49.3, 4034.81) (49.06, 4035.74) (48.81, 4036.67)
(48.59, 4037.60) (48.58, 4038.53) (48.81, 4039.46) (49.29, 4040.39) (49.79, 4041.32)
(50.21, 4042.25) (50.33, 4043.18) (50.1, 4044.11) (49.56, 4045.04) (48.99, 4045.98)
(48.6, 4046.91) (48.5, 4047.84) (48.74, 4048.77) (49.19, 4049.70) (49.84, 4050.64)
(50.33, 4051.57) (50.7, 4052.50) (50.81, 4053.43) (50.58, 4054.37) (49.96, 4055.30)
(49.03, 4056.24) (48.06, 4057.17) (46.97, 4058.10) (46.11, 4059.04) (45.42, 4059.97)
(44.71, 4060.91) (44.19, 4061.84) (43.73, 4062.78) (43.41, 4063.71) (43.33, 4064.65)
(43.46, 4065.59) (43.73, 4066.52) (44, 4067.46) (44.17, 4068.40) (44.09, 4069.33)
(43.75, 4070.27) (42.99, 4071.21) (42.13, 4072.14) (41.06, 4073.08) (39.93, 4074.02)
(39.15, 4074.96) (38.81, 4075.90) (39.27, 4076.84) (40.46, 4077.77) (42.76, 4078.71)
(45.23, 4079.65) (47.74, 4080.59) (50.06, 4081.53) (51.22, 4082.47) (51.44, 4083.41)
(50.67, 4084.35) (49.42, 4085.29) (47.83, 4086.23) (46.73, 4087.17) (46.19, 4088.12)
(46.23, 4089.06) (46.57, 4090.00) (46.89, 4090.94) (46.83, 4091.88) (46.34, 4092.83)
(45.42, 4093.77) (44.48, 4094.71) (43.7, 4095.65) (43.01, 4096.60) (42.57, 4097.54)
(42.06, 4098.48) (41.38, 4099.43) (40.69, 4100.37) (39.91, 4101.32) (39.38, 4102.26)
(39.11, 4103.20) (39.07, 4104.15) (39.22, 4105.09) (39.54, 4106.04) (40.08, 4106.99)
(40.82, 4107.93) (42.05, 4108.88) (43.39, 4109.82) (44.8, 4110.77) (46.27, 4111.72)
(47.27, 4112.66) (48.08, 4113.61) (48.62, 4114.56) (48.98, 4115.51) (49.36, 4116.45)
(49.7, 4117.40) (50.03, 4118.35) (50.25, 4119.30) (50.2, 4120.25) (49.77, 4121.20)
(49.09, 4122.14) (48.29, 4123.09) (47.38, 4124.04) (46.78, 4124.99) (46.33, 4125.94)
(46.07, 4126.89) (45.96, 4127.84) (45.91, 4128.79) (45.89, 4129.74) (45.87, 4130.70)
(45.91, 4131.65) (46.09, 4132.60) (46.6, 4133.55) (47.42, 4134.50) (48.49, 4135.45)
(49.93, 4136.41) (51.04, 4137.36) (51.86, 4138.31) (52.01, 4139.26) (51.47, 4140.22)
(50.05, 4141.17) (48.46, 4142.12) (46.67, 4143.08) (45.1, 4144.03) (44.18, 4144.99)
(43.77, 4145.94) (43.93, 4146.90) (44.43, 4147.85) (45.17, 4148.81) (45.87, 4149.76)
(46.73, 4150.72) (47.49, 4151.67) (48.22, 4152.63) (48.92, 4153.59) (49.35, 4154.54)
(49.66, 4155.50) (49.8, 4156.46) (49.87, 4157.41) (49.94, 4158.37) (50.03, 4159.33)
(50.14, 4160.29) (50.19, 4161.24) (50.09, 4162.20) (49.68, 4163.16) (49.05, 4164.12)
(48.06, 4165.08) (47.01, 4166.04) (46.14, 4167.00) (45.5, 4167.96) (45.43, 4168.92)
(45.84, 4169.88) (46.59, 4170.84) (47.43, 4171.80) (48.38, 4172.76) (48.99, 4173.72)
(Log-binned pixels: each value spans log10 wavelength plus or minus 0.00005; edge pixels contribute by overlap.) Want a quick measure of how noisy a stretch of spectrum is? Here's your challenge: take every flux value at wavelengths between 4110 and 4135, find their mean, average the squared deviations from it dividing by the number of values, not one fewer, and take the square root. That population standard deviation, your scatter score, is 1.6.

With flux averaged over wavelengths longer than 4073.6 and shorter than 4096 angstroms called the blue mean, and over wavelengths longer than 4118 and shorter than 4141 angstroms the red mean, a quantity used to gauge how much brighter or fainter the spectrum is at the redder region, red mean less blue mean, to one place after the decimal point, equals 2.7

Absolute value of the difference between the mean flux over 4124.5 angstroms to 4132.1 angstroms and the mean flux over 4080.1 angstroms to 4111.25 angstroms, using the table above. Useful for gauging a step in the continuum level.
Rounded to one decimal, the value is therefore 1.7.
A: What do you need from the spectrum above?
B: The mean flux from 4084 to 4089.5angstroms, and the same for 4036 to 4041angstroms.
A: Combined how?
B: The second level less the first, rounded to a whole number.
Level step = 1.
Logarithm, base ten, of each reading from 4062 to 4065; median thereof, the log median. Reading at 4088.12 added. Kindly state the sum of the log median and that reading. 47.8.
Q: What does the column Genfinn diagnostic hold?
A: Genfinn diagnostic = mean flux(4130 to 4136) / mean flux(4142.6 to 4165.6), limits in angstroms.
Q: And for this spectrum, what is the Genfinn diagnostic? 0.98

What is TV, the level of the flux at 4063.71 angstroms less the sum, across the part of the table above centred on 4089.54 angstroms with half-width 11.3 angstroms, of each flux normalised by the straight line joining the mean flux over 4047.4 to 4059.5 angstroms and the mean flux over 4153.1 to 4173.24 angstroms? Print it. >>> 20.8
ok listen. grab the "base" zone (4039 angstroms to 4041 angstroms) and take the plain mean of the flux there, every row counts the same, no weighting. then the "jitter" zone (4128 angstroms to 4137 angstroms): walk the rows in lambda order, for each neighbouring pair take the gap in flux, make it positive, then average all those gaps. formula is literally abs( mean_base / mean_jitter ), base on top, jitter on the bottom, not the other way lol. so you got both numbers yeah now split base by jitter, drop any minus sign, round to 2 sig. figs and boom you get 96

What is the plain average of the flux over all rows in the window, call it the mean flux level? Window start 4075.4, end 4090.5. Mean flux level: 46.3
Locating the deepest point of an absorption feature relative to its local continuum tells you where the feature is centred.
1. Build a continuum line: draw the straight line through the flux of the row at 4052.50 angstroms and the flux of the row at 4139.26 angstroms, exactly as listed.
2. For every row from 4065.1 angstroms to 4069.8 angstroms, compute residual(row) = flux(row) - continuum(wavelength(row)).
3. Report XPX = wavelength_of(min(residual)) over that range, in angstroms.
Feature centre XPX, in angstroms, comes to 4065.59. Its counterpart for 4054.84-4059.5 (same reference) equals 4059.04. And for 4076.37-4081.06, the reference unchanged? 4076.84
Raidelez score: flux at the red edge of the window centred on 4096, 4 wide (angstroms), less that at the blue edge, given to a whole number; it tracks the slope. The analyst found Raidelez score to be -2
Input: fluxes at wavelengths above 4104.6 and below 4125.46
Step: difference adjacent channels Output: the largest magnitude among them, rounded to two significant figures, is 1.5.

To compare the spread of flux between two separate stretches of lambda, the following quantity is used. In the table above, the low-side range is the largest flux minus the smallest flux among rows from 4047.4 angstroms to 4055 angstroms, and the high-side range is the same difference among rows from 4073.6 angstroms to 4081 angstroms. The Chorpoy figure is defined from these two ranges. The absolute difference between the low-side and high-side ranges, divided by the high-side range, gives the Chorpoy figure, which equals 0.74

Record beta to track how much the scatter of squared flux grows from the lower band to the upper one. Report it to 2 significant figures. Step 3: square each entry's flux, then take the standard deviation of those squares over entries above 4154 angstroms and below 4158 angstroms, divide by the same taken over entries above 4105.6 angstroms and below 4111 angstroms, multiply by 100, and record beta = 13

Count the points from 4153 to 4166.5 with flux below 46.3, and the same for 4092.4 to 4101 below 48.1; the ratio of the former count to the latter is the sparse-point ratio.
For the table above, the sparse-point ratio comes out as 0.0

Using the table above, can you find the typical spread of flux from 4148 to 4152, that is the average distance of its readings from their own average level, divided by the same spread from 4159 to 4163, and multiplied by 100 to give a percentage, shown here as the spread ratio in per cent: 1514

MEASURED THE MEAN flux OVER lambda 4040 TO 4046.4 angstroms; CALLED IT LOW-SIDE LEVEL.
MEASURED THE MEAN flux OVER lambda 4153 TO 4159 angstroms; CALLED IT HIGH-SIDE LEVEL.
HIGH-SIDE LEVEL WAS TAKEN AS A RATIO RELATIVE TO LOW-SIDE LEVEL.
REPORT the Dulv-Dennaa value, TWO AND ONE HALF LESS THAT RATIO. 1.50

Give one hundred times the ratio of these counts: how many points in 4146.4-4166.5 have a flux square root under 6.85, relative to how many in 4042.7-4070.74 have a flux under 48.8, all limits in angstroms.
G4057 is 28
